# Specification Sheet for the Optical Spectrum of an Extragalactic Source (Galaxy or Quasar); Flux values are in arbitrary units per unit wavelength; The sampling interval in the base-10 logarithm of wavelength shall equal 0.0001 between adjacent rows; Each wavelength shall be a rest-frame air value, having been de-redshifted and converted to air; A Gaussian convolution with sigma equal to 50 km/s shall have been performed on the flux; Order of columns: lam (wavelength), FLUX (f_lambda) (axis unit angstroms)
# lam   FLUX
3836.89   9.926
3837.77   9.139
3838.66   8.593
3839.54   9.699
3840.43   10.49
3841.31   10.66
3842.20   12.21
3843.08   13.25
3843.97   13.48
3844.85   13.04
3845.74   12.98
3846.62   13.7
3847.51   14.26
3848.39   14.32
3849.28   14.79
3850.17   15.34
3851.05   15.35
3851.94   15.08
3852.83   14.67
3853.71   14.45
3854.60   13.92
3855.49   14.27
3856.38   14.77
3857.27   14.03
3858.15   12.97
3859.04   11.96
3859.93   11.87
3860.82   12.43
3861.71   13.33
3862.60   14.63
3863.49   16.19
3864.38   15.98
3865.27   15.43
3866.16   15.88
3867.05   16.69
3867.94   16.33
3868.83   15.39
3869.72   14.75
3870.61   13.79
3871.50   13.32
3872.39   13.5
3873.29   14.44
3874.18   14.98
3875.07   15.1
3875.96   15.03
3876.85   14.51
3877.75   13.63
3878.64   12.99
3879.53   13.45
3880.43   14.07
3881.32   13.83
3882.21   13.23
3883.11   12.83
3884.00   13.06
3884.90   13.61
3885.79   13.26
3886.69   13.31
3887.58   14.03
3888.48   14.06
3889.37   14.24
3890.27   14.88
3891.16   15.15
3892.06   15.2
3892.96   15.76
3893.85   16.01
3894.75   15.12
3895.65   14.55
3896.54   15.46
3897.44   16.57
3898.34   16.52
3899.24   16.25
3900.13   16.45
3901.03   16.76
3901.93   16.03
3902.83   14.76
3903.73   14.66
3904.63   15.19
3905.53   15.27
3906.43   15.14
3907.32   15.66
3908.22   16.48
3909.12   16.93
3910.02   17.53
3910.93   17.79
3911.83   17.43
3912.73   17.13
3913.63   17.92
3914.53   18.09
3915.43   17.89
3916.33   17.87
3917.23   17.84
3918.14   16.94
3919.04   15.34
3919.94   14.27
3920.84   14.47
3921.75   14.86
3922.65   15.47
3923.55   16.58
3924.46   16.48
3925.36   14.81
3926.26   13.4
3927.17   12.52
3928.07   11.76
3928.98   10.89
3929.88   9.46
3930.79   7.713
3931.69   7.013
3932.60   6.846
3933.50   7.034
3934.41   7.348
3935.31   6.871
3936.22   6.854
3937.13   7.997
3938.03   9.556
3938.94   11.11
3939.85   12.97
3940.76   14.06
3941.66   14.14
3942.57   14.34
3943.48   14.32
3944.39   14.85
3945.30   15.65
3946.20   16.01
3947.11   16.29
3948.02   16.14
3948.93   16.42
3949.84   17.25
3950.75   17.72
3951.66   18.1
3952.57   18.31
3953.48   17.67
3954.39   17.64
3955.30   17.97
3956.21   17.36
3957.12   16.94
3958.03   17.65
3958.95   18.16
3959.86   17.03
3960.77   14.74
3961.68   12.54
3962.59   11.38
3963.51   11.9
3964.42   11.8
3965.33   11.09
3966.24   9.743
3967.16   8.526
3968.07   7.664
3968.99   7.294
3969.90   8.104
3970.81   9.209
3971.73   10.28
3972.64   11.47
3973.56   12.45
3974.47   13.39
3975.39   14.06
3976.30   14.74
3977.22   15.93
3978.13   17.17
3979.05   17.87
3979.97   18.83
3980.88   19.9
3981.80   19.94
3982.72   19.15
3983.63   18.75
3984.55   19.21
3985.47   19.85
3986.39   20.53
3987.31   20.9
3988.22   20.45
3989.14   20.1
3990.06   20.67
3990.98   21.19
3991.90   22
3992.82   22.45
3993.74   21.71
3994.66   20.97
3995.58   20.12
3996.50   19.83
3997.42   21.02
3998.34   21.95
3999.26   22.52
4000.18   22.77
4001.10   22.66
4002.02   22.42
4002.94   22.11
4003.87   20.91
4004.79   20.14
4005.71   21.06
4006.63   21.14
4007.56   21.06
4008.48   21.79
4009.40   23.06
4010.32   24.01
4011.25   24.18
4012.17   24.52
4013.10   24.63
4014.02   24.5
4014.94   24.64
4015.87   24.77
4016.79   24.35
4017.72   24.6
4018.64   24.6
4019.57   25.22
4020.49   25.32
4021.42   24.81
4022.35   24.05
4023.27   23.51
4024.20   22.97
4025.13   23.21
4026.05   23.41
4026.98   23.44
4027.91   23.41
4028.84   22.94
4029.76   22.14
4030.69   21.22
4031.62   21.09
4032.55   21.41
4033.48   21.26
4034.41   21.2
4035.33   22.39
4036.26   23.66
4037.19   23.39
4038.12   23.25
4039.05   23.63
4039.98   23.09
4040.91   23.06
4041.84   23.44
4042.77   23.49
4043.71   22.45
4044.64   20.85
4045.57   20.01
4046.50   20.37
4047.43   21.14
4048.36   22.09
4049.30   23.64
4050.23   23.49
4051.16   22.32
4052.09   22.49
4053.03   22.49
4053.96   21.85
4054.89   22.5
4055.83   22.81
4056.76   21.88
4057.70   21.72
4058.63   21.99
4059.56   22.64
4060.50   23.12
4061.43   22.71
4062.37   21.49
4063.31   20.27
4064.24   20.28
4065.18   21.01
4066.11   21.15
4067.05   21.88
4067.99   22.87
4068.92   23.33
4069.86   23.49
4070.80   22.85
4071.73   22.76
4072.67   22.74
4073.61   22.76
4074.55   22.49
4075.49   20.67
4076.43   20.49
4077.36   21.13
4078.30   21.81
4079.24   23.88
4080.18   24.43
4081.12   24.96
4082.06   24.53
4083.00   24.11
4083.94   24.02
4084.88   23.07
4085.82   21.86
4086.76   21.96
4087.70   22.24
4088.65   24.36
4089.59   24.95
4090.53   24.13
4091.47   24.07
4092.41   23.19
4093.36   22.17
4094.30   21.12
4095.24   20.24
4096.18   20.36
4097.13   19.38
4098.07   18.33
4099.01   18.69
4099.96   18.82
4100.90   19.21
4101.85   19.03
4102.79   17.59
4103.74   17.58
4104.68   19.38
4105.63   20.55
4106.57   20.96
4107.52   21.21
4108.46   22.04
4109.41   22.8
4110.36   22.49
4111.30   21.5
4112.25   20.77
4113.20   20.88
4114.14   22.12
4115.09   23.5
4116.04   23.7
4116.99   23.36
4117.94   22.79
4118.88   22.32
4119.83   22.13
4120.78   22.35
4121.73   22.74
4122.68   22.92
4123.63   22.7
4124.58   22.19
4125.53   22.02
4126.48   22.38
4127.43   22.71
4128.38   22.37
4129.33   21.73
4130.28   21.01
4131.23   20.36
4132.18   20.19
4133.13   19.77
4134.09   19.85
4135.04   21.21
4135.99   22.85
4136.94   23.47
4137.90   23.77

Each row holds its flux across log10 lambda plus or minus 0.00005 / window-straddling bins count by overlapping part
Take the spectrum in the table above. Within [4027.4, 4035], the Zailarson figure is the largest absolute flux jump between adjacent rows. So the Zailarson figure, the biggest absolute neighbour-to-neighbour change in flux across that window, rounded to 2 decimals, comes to 0.92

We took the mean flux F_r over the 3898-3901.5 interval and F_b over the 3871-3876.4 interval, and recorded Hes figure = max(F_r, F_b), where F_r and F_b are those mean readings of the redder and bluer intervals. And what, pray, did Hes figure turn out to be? 16.5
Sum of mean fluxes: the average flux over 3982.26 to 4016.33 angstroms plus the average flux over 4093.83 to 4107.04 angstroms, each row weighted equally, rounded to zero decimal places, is 41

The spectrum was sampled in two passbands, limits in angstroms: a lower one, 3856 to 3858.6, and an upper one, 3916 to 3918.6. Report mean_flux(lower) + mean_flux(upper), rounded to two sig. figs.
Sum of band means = 31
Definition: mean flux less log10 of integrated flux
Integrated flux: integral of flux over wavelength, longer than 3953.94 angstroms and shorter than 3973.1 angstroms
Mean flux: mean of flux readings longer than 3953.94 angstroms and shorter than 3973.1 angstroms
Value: 10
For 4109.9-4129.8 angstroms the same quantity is 20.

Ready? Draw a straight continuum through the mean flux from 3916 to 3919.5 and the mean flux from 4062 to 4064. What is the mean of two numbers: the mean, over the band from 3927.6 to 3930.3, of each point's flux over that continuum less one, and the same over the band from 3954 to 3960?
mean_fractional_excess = -0.20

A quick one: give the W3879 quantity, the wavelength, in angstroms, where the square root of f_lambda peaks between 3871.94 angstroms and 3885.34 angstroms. 3875.07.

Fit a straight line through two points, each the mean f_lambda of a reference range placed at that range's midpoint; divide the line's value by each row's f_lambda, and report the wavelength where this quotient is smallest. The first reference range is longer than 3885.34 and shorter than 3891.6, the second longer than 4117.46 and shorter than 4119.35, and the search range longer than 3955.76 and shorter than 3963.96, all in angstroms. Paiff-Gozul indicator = 3958.95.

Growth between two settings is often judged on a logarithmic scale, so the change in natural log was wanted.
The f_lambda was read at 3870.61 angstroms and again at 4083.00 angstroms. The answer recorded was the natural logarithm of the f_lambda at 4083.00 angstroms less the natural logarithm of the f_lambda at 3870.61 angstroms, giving 0.56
